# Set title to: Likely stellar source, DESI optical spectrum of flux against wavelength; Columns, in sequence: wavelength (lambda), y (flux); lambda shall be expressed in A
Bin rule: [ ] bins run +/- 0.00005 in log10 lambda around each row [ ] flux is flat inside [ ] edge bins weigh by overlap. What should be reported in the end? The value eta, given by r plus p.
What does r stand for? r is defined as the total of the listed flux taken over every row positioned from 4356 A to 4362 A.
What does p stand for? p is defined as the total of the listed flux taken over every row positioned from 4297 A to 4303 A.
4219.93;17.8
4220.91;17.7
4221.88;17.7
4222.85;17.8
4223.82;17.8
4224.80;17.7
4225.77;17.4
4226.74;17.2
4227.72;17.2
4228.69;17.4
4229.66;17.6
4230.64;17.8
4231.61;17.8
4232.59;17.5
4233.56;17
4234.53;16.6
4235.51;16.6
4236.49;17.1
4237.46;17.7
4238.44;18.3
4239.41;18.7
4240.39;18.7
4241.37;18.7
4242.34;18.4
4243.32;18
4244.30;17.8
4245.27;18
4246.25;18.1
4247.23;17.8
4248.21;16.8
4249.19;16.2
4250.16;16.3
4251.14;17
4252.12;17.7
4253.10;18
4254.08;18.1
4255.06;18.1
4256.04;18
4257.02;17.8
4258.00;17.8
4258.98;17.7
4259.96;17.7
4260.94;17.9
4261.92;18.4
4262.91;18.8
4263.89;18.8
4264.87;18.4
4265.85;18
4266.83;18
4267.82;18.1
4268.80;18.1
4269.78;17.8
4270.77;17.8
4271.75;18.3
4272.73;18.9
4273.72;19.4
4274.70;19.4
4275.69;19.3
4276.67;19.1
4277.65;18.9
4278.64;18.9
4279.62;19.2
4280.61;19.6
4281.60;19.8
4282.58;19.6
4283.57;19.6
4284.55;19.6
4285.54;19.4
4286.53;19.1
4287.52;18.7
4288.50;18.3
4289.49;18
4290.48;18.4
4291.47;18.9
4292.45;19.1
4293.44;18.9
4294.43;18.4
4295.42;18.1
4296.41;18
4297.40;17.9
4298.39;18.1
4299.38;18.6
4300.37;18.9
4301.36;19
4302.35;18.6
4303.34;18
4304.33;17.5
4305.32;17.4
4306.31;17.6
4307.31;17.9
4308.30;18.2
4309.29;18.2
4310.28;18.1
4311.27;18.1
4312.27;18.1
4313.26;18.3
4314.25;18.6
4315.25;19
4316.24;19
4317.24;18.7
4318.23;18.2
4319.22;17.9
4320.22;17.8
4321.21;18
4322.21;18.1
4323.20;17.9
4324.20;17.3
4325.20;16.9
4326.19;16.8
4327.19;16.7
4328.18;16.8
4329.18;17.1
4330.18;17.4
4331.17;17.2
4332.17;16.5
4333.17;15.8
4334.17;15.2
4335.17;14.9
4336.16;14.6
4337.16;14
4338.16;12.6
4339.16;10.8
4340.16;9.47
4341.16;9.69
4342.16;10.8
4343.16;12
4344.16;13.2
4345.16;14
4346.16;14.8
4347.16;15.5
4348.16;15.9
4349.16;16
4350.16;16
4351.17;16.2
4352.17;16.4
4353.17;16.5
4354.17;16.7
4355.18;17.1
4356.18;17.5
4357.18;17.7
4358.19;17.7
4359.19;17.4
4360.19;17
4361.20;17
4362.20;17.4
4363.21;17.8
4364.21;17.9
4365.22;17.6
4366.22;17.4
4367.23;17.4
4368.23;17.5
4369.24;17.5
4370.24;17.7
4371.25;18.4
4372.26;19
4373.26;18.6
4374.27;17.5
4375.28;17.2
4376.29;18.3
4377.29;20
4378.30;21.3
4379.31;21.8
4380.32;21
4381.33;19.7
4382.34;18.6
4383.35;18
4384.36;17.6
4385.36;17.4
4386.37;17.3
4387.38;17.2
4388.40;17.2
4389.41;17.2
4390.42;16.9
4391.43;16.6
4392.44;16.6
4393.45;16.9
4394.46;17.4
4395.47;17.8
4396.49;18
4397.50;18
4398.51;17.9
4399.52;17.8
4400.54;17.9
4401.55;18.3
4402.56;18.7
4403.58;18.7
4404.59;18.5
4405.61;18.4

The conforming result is 215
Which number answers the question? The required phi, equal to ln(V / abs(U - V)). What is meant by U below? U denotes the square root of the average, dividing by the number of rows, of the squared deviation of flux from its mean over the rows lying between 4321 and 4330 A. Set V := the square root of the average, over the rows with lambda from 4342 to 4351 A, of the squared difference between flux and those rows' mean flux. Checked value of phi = 0.4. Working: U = 0.53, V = 1.79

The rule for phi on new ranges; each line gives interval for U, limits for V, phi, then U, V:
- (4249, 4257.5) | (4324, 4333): -0.4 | 0.72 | 0.28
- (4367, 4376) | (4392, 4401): 1.5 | 0.60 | 0.48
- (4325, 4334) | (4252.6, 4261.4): -0.7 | 0.44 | 0.15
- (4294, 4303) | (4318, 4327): 1.5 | 0.38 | 0.49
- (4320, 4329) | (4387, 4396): 0.7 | 0.55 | 0.36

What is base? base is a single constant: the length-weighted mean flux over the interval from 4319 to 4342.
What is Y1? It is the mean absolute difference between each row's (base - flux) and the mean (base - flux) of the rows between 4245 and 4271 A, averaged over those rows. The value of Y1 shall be 0.40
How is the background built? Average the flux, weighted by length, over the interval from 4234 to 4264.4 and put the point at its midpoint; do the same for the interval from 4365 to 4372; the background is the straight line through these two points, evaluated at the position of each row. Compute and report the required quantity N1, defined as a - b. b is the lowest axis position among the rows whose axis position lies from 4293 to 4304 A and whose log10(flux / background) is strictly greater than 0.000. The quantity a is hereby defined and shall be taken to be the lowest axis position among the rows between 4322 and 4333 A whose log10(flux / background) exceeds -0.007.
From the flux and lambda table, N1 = 28.8 A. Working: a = 4322.21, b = 4293.44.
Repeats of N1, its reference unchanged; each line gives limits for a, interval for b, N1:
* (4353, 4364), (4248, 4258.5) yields 103.1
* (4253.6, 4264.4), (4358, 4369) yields -109.1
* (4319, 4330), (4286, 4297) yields 32.7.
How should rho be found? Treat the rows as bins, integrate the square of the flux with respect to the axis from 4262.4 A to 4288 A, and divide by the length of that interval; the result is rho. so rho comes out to 356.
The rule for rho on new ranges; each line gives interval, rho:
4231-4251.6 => 310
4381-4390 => 316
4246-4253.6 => 297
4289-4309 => 334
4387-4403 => 307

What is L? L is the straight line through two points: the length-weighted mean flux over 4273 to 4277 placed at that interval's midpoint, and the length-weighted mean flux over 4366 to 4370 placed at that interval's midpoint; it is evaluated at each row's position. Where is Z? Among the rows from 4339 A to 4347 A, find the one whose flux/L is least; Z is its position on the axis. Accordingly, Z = 4340.16 A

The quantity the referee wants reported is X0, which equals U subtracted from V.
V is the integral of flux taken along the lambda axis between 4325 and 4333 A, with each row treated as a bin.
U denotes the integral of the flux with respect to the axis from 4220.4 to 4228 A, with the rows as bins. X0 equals 2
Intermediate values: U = 133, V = 135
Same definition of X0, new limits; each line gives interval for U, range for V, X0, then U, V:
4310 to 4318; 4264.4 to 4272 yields -11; 148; 137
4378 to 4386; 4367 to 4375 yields -11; 155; 144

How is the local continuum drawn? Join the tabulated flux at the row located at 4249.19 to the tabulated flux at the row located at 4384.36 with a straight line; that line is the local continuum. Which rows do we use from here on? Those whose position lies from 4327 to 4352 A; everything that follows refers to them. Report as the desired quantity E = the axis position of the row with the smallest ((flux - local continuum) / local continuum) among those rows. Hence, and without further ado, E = 4340.16 A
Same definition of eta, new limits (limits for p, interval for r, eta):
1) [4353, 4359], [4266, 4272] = 211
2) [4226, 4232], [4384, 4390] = 209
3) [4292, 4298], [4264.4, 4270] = 219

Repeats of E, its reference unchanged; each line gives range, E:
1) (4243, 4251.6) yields 4249.19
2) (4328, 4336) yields 4335.17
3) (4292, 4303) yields 4297.40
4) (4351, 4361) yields 4351.17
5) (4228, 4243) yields 4235.51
